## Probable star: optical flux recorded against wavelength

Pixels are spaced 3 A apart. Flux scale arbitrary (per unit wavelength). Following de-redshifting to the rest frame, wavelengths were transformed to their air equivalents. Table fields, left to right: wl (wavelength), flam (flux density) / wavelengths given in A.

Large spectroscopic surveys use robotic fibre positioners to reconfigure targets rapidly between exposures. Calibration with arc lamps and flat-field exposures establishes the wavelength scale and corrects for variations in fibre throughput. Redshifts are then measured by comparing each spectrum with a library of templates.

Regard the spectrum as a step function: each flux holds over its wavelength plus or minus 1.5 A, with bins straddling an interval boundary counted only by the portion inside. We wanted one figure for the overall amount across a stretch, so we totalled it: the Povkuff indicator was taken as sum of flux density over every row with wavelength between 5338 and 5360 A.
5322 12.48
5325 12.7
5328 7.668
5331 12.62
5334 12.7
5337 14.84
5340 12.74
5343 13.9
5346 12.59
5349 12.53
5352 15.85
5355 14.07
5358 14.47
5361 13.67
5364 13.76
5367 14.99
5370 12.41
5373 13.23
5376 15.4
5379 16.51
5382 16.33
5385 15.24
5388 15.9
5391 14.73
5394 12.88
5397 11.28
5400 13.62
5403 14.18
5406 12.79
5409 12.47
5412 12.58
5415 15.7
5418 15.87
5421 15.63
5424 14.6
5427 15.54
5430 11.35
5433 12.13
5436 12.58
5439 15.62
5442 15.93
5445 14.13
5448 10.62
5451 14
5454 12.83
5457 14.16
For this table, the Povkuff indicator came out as 96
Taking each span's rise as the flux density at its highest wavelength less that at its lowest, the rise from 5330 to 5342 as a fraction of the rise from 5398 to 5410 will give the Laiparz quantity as -0.1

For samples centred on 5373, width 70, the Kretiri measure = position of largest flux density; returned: 5379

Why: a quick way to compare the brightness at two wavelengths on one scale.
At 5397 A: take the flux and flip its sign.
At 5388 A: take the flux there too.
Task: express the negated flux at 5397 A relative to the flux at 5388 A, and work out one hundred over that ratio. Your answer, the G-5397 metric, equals -141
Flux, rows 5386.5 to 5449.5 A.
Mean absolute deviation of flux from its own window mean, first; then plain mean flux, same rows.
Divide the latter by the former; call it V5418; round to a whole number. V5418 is 9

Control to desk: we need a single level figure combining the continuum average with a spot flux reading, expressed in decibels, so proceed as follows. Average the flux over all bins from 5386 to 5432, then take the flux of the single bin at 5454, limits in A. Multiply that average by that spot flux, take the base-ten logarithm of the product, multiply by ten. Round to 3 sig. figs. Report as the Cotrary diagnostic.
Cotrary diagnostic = 22.5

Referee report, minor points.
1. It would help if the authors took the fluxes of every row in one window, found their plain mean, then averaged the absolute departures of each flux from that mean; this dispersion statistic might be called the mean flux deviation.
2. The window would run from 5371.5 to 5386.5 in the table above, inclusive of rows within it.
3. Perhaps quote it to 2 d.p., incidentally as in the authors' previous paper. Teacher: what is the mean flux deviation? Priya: 0.89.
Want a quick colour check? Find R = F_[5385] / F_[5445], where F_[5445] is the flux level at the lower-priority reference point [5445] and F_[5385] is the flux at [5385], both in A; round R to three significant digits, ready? 1.08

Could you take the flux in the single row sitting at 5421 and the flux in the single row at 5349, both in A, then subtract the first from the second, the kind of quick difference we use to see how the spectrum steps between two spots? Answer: -3.1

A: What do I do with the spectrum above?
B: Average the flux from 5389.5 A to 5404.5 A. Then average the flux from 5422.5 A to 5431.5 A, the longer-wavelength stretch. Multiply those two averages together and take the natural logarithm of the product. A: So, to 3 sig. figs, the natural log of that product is 5.22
